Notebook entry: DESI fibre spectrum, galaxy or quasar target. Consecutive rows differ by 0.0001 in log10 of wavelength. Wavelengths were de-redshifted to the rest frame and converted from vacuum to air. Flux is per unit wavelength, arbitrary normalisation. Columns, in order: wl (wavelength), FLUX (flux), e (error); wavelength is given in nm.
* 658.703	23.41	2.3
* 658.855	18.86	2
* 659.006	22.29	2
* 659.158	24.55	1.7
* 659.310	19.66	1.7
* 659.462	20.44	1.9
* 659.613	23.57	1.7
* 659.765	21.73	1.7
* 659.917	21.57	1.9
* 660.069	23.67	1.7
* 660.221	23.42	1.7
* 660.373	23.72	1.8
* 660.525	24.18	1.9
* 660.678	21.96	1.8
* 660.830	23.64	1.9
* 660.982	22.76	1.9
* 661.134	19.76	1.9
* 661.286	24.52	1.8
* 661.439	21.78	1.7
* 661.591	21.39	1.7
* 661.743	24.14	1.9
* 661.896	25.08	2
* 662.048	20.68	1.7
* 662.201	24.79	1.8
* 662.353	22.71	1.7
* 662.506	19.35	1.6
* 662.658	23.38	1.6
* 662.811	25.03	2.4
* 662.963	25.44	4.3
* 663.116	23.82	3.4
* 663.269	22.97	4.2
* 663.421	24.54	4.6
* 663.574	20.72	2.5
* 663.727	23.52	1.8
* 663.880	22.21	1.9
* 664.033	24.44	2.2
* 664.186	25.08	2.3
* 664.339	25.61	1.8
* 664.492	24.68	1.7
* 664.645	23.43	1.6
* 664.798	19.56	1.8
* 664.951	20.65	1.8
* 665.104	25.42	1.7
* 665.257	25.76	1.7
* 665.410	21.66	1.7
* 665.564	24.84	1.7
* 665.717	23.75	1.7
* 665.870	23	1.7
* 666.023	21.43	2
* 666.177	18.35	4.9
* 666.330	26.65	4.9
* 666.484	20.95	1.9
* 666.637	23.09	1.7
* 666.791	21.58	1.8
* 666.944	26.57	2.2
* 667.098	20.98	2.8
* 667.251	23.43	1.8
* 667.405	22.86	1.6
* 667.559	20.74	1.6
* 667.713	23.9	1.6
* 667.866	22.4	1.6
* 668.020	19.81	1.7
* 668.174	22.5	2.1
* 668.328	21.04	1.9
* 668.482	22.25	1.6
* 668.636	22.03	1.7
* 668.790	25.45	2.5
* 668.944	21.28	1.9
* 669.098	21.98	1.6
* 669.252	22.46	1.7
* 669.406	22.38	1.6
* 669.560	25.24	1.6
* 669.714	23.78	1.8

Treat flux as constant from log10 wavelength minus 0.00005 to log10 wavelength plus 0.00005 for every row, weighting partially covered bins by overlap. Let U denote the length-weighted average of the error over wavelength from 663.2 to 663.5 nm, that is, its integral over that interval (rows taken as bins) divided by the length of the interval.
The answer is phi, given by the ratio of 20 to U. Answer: 5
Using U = 4.4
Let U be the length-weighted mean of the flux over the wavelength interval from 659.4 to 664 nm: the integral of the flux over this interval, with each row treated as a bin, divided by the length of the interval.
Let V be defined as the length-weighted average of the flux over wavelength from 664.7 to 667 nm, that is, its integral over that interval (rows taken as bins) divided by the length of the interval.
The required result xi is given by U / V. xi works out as 1.00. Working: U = 22.9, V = 22.9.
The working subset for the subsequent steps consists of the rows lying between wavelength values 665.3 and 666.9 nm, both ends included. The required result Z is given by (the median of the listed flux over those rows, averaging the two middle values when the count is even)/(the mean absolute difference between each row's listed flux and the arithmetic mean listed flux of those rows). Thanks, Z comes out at 12.9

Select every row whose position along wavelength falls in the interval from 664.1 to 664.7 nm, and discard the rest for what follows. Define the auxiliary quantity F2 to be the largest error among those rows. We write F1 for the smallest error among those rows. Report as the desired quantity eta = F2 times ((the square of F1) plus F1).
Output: 10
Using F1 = 1.60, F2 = 2.3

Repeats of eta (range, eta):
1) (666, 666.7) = 22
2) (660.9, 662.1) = 9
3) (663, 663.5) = 69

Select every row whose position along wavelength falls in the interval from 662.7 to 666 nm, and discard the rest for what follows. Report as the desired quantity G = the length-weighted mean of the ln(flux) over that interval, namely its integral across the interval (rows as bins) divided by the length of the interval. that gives 3.16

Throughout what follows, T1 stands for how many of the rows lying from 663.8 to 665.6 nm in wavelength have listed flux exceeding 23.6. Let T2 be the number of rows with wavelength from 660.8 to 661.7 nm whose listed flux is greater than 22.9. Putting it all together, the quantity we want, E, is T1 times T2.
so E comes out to 14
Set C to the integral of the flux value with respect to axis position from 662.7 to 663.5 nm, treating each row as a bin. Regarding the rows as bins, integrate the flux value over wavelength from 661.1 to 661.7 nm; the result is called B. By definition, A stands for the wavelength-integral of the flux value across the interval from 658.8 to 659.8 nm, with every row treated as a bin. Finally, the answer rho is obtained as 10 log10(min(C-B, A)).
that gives 7.9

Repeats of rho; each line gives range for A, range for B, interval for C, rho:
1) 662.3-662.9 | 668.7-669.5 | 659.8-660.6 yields -4.3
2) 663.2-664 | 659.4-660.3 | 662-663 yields 4.5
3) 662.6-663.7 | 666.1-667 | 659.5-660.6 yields 6.9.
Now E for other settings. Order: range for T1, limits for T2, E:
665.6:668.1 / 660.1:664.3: 68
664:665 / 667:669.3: 12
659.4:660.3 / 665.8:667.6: 5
